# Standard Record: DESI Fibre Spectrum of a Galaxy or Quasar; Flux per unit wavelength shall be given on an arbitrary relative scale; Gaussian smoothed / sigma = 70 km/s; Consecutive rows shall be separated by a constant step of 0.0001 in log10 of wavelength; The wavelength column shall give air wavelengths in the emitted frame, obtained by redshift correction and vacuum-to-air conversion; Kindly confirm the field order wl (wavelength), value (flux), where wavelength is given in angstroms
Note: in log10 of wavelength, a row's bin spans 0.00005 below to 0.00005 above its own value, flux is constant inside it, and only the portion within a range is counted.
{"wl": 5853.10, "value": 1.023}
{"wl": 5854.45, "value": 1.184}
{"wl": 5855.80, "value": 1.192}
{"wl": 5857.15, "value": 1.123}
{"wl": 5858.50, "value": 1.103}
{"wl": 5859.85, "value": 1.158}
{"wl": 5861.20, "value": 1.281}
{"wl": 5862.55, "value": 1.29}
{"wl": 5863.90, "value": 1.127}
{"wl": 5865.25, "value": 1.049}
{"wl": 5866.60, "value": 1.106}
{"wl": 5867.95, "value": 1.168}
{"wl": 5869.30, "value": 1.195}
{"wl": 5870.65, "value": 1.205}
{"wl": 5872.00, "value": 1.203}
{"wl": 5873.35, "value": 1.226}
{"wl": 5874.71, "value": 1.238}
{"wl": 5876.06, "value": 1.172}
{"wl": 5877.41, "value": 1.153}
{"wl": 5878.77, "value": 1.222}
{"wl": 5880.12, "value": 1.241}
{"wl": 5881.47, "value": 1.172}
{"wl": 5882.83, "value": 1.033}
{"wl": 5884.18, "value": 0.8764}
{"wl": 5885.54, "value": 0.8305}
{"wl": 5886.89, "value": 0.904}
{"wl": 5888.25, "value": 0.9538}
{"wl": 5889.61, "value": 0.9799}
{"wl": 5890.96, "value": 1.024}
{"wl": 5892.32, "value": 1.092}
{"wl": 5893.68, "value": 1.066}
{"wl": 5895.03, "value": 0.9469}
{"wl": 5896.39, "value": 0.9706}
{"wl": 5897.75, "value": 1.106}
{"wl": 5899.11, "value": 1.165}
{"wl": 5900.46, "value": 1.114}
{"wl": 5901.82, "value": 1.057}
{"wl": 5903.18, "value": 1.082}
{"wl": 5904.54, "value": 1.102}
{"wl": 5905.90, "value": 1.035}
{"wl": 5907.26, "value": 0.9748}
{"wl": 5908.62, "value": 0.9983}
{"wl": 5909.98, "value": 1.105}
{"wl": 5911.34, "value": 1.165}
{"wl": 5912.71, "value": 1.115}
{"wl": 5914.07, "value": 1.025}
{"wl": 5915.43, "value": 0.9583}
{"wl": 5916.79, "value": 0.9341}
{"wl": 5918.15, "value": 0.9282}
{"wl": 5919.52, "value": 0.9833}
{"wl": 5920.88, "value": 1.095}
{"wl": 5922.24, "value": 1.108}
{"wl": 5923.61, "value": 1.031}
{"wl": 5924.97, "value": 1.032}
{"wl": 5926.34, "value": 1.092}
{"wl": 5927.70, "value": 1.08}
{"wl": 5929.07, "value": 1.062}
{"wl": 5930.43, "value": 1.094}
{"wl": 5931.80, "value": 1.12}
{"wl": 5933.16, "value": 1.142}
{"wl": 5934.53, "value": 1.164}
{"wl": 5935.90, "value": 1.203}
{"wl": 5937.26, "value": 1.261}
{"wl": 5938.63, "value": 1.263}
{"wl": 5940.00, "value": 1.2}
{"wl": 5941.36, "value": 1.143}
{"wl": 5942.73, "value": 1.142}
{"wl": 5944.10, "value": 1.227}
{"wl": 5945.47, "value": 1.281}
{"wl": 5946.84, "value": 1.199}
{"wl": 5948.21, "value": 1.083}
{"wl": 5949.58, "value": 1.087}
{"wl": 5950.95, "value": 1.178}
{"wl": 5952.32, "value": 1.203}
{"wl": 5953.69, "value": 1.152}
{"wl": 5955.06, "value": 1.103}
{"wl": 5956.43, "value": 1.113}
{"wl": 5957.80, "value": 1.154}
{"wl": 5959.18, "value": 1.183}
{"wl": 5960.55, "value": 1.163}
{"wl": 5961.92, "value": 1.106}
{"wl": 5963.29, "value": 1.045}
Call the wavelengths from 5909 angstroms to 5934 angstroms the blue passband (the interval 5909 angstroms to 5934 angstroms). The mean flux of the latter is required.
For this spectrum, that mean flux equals 1.06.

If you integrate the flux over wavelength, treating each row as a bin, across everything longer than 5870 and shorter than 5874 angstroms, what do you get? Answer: 4.9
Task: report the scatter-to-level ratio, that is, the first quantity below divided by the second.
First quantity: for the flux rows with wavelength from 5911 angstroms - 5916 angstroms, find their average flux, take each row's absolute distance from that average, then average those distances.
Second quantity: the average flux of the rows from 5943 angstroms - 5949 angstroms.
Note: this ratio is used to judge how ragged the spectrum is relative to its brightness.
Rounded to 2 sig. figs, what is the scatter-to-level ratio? 0.062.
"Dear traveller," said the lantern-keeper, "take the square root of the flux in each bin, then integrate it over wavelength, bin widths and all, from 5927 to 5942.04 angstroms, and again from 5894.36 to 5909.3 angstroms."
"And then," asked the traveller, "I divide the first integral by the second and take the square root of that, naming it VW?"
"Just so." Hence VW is 1.03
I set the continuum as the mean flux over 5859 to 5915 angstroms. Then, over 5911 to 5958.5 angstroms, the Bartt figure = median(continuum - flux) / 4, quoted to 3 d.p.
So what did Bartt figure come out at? -0.005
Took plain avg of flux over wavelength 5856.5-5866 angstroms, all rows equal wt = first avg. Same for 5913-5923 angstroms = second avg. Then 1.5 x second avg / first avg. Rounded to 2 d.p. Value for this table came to 1.30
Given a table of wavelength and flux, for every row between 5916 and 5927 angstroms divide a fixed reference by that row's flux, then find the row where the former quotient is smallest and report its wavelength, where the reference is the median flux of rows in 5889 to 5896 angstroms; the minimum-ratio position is 5922.24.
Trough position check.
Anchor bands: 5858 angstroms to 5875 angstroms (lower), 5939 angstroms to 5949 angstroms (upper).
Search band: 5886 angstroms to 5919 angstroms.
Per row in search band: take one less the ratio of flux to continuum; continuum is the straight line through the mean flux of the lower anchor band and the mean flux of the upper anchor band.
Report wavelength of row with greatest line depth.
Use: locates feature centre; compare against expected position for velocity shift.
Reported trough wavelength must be 5886.89 angstroms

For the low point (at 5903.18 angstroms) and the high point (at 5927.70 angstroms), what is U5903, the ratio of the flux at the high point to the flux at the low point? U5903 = 1.00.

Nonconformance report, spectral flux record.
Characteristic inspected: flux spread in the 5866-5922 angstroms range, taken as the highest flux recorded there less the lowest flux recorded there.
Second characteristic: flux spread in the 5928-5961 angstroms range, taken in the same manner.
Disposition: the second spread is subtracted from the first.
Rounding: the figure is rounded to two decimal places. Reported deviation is 0.19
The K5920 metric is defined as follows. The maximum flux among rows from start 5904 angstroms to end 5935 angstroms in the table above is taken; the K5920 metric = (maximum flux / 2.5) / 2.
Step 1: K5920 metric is 0.233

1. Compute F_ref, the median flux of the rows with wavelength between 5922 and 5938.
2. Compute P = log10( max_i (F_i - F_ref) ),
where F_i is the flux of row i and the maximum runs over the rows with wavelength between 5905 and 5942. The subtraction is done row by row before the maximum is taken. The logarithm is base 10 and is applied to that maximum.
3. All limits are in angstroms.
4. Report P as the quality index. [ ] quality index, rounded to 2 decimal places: -0.79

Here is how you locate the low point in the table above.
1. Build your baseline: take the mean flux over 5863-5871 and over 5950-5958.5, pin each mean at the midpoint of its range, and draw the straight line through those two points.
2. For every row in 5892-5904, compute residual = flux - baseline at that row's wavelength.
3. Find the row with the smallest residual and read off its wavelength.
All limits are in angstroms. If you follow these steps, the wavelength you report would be 5895.03 angstroms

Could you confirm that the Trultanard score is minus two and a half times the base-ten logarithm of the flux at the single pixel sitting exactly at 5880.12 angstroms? -0.234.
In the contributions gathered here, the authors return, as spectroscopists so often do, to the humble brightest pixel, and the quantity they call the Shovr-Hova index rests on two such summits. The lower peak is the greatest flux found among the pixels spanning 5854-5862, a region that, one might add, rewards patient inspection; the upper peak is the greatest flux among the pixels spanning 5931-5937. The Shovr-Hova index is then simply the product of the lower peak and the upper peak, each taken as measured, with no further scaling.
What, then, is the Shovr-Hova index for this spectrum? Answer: 1.54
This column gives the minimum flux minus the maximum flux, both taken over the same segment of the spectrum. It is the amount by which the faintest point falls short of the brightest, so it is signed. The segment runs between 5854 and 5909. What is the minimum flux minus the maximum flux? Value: -0.46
